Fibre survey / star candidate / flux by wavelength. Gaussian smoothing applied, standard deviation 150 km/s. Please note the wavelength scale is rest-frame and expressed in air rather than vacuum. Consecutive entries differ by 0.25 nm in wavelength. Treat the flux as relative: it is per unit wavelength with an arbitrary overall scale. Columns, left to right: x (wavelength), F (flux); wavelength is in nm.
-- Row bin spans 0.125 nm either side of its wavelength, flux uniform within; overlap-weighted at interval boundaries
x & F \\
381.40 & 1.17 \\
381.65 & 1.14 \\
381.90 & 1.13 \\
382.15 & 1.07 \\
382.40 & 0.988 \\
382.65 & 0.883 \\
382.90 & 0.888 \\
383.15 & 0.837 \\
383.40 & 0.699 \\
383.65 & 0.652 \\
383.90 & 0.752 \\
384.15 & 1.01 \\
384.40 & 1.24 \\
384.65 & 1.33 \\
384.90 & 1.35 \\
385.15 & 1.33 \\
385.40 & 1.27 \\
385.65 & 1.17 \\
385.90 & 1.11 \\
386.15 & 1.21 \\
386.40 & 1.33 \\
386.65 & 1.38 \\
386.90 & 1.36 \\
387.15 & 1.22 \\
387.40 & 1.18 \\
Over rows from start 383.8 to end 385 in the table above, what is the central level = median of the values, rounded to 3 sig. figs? 1.24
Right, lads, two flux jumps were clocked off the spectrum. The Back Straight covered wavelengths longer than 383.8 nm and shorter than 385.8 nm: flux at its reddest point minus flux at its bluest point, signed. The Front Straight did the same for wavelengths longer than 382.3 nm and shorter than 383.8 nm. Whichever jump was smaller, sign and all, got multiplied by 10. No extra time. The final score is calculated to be -3.4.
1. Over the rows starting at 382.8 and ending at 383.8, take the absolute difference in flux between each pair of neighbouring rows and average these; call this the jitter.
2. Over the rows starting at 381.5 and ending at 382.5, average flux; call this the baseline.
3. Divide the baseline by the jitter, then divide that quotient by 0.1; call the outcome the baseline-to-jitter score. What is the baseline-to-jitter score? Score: 138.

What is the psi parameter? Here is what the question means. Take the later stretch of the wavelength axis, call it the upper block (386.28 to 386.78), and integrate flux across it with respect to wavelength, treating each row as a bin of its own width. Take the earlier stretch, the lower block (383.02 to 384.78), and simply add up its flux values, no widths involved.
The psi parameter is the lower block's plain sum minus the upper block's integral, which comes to 5.8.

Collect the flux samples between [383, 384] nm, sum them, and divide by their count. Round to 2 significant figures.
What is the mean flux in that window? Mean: 0.74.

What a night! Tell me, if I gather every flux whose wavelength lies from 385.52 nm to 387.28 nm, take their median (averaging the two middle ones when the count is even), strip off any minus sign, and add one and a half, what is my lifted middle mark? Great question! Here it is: 2.72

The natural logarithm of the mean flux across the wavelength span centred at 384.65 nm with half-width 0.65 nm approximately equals 0.22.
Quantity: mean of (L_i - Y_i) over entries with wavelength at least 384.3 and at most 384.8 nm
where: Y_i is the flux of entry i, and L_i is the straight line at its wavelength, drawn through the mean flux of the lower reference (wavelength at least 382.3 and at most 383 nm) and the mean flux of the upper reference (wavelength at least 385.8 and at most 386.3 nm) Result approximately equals -0.23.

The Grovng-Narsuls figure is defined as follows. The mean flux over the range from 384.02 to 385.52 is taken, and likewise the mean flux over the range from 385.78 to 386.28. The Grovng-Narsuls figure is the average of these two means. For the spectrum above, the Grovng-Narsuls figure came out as 1.21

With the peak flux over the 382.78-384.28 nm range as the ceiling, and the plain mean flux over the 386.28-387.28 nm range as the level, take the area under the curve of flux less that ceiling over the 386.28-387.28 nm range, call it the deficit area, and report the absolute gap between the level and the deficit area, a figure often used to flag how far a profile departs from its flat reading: 1.01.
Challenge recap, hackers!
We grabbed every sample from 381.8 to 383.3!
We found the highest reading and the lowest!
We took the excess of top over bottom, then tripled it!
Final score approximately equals 0.88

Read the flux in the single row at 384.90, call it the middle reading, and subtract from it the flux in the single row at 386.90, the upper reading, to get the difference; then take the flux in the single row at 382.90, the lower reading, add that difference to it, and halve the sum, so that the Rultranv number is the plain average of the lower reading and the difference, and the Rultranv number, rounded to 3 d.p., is 0.439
